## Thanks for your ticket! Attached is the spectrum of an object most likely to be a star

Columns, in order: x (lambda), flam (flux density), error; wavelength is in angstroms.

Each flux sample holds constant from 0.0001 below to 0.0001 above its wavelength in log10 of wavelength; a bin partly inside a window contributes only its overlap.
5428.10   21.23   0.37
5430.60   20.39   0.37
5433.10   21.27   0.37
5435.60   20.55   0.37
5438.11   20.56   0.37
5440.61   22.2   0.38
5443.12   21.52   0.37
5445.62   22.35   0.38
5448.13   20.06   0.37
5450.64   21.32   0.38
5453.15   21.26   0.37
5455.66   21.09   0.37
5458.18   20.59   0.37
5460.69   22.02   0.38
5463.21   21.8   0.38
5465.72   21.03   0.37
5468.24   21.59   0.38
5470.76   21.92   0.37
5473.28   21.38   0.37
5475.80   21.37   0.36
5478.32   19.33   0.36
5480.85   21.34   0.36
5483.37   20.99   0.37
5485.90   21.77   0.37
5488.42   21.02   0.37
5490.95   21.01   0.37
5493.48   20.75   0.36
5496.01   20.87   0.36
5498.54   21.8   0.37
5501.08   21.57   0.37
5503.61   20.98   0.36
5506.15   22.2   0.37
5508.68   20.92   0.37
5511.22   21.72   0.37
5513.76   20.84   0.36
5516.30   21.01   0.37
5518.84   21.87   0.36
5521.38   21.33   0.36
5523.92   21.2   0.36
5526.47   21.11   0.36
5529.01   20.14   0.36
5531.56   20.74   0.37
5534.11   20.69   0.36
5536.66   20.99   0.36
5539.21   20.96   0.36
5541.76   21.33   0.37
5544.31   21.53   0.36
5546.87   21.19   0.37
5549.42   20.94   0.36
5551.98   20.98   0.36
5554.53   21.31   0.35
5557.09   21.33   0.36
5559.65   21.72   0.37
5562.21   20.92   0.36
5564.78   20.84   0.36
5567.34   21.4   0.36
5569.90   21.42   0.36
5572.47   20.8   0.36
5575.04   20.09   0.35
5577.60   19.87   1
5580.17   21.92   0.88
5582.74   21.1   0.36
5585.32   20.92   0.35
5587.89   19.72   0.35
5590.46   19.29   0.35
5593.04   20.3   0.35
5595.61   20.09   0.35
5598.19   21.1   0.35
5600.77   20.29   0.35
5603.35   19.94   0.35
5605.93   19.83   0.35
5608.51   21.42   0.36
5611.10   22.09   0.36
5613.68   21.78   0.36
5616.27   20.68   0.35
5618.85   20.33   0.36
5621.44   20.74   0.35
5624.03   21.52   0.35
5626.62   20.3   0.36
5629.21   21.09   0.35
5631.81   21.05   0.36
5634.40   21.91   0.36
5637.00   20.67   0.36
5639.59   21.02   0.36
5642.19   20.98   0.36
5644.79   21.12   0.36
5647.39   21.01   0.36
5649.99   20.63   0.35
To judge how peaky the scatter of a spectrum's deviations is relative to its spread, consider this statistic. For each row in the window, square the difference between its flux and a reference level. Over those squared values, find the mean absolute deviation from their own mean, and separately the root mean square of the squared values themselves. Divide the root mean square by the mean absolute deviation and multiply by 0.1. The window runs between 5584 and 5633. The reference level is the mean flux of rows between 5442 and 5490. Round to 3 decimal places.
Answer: 0.180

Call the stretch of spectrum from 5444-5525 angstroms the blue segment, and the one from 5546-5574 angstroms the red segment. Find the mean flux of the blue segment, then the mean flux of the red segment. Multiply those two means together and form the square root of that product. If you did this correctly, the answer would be 21.21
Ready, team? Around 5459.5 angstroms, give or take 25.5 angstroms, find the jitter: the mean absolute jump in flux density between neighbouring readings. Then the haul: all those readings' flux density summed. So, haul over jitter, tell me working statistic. 513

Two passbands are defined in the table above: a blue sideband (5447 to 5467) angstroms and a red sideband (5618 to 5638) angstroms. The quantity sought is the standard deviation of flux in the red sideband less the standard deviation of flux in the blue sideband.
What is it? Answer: -0.06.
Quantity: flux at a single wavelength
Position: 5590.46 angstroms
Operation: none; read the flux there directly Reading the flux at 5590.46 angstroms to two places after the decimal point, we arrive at 19.29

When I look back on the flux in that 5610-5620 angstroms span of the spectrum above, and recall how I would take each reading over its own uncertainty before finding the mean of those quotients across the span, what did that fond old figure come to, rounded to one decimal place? 59.4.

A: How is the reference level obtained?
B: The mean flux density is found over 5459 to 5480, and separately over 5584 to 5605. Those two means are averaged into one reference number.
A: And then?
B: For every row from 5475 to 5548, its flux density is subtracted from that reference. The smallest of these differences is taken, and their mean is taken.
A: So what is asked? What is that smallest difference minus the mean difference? -1.08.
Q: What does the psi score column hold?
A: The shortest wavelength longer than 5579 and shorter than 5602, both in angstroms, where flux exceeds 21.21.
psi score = 5580.17 angstroms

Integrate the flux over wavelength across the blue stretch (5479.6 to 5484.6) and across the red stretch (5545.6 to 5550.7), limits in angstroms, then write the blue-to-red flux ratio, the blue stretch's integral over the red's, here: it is 0.99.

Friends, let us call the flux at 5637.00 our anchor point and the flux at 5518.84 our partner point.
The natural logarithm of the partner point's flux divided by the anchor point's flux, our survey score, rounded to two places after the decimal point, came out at 0.06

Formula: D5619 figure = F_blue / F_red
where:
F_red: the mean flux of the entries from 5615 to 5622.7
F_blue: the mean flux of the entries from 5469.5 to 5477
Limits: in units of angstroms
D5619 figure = 1.05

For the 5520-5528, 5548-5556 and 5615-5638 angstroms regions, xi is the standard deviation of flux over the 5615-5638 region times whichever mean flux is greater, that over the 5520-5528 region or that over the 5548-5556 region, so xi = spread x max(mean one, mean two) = 11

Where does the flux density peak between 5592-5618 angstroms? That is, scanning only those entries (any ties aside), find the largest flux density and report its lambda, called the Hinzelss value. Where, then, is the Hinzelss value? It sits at 5611.10 angstroms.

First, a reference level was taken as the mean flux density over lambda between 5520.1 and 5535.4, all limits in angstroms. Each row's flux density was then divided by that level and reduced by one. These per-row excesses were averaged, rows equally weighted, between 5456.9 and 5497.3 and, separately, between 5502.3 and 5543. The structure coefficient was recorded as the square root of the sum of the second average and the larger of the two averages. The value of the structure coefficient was 0.164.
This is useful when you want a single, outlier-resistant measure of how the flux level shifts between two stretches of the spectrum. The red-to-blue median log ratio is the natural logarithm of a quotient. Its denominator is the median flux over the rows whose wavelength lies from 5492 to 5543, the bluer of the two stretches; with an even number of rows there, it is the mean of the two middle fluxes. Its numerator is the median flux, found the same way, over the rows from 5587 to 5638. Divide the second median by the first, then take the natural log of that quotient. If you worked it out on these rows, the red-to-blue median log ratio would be -0.016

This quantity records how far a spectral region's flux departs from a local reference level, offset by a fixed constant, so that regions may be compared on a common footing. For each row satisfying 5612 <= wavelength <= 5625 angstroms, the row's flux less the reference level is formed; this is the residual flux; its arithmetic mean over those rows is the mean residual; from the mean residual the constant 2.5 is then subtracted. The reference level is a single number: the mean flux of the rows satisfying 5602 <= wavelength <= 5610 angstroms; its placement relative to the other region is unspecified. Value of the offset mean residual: -1.9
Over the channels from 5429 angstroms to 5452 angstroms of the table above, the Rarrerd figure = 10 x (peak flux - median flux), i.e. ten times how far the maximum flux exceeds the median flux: 11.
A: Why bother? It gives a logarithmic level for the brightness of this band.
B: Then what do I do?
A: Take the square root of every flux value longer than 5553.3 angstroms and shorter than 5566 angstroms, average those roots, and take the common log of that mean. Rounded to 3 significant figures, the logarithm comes 0.663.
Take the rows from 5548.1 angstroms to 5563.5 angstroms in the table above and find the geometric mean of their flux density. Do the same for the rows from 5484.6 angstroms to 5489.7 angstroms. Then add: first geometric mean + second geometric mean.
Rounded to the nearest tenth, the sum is 42.6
